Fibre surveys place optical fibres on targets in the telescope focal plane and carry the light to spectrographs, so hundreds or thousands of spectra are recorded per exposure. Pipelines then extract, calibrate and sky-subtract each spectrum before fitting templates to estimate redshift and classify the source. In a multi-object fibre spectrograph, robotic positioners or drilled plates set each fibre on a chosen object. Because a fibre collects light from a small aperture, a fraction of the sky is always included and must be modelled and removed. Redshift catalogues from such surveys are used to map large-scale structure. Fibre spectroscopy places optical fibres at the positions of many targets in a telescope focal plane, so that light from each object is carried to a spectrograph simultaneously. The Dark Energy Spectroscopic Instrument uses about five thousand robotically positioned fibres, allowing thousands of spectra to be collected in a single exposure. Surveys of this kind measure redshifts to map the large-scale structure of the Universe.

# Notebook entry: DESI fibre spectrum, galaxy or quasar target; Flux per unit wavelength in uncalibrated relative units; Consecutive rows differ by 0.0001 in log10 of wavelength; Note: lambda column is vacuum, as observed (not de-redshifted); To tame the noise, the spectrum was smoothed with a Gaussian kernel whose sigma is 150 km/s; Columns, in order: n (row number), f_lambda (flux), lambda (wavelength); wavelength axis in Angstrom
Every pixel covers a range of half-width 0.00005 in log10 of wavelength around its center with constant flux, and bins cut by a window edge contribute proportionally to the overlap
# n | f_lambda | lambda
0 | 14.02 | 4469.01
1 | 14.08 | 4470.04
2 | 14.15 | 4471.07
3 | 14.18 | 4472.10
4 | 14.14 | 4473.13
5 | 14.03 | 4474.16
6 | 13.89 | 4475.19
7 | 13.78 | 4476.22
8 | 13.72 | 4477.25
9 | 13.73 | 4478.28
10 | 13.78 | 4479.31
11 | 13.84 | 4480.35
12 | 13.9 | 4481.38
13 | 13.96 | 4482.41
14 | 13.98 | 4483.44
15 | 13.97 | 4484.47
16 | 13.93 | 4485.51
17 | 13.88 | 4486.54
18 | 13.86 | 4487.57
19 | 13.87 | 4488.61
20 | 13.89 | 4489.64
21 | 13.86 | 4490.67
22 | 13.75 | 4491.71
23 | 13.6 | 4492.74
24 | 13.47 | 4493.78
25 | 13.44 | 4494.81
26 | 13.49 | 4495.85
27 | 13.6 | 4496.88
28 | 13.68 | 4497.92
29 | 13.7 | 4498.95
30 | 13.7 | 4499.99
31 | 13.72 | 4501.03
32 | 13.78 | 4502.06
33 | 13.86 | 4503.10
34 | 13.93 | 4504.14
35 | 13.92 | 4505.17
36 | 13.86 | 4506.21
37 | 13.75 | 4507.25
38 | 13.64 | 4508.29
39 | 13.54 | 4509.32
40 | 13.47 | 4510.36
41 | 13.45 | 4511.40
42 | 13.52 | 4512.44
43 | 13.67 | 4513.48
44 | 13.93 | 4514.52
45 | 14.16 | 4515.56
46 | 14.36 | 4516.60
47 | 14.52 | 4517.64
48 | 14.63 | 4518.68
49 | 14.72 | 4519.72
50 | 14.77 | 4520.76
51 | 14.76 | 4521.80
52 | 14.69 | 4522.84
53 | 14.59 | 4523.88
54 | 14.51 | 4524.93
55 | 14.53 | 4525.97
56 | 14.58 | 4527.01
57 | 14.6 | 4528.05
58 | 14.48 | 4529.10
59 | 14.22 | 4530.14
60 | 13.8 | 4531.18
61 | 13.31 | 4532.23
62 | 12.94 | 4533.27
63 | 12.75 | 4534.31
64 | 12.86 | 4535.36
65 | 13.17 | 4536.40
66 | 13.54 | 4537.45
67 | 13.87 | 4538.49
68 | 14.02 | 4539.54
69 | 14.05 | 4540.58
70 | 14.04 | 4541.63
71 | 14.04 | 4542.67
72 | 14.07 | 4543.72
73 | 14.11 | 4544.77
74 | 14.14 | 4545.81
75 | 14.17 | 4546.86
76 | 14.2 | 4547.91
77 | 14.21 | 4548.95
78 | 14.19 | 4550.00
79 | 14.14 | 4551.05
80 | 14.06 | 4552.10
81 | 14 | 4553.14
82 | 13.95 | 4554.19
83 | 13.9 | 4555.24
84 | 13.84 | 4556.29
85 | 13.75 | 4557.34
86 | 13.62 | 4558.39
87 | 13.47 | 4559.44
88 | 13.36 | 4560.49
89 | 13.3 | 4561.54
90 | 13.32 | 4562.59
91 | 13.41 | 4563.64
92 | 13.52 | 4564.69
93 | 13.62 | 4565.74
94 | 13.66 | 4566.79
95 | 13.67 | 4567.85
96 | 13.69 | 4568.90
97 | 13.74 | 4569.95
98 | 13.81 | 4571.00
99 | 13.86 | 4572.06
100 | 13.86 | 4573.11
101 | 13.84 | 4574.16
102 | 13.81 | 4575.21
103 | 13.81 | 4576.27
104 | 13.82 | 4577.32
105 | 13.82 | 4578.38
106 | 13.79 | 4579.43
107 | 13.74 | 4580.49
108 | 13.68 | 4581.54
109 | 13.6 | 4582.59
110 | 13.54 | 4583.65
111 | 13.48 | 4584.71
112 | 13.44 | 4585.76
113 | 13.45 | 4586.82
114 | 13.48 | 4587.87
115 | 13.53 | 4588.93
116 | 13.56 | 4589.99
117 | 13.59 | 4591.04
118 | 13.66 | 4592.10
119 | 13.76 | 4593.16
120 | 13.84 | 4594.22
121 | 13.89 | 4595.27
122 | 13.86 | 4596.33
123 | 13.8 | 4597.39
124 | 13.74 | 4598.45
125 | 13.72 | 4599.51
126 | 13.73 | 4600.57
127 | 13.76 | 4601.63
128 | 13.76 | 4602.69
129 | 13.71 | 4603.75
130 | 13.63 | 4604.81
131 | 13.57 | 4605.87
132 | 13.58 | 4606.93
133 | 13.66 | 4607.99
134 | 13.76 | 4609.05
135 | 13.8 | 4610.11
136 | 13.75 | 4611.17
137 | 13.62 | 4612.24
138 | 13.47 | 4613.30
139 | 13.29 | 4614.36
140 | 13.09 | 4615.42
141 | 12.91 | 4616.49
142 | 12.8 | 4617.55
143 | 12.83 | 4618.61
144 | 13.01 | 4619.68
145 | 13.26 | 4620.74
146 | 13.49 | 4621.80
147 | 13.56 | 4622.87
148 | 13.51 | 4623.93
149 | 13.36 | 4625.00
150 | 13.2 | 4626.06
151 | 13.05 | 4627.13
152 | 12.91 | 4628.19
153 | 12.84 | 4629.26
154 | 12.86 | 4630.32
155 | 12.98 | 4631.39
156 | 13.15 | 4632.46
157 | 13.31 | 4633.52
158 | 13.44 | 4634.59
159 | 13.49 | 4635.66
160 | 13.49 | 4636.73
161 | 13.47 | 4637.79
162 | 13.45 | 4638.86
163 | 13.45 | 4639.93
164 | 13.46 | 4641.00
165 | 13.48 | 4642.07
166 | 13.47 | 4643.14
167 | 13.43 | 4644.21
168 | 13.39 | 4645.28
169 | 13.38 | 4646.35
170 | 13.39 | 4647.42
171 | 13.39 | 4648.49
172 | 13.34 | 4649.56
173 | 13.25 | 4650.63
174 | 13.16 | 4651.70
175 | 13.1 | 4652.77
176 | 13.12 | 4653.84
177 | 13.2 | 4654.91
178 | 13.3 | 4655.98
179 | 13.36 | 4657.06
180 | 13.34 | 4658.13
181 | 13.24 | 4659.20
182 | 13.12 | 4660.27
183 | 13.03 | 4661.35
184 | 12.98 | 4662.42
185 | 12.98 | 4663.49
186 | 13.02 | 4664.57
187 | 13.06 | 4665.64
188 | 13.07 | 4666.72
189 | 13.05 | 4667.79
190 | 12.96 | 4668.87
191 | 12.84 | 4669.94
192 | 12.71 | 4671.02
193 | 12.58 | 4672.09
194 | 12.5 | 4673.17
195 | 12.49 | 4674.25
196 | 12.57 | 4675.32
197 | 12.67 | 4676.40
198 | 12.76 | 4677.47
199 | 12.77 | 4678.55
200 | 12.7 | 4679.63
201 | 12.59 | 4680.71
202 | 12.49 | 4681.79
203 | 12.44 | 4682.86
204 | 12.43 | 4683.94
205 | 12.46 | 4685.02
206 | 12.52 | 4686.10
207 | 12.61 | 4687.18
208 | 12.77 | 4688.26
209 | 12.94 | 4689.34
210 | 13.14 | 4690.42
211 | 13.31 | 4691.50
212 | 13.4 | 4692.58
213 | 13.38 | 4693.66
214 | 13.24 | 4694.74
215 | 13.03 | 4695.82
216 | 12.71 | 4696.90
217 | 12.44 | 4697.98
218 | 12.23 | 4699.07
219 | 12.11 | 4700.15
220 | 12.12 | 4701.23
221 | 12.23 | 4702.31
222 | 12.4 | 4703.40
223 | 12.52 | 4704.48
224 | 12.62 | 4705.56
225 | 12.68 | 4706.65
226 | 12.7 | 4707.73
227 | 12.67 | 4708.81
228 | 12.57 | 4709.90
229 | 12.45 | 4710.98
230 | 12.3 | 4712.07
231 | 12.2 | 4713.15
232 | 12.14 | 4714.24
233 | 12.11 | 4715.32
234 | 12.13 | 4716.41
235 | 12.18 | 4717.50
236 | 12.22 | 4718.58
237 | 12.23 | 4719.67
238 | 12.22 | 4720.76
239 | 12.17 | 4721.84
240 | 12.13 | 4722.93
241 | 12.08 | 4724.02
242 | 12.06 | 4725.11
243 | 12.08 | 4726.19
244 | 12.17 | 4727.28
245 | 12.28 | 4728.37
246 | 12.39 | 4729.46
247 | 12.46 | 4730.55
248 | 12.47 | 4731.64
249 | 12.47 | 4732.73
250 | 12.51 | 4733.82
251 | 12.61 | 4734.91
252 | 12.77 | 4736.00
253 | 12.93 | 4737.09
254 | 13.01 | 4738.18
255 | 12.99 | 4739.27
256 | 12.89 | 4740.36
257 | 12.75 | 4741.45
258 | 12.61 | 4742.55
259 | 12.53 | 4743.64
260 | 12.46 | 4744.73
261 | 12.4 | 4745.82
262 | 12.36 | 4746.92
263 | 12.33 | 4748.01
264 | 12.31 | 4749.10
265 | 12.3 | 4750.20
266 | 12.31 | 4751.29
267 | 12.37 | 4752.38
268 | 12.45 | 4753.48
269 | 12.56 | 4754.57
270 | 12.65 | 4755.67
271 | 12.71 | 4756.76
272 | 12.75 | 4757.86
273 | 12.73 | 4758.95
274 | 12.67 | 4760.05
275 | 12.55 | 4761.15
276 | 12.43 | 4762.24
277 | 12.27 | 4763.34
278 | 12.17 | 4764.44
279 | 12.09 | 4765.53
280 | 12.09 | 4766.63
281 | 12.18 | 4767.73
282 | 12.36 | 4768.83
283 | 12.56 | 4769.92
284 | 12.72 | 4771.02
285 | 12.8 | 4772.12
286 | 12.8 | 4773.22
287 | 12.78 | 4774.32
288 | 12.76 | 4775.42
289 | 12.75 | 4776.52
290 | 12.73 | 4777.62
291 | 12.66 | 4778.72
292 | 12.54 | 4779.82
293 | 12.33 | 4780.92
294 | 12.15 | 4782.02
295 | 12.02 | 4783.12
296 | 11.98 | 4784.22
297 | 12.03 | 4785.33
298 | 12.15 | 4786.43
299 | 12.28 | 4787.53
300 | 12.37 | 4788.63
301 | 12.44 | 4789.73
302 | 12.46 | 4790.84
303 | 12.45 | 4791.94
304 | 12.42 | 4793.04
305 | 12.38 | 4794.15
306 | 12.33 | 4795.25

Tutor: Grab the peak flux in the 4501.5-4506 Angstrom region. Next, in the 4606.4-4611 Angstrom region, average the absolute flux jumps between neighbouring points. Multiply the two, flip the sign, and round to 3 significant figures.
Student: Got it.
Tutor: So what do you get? -1.02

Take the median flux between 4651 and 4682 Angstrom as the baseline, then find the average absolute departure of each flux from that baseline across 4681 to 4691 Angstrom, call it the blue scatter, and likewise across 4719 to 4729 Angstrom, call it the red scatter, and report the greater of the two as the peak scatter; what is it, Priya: 0.82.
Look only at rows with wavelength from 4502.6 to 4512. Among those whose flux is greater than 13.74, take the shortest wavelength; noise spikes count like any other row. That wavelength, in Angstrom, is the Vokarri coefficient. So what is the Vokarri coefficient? 4503.10 Angstrom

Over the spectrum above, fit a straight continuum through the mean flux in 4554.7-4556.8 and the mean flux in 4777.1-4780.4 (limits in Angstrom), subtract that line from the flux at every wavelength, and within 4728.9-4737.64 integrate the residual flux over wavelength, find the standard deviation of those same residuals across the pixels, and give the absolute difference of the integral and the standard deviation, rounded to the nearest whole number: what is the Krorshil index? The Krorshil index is 3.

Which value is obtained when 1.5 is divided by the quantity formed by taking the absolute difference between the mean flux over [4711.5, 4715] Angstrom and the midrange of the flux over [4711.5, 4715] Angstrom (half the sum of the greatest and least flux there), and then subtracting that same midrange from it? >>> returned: -0.123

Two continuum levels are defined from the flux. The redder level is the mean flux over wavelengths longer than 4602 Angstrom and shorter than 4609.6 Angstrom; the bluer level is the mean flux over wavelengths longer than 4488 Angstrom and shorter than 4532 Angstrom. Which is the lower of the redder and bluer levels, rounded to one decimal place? 13.7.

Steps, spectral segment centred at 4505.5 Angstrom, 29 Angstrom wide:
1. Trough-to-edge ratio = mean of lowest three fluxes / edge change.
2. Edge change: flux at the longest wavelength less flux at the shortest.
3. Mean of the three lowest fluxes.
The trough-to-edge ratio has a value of 14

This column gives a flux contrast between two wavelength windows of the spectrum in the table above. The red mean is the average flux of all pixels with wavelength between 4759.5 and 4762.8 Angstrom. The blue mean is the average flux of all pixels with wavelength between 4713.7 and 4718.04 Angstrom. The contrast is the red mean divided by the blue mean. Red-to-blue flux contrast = 1.03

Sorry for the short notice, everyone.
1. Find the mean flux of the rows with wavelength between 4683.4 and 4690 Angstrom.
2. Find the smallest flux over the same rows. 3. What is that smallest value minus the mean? -0.19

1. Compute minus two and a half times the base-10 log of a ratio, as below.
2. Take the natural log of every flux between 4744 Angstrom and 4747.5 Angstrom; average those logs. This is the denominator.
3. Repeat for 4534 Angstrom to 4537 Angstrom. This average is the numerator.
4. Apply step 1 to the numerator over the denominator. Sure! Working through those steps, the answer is -0.02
